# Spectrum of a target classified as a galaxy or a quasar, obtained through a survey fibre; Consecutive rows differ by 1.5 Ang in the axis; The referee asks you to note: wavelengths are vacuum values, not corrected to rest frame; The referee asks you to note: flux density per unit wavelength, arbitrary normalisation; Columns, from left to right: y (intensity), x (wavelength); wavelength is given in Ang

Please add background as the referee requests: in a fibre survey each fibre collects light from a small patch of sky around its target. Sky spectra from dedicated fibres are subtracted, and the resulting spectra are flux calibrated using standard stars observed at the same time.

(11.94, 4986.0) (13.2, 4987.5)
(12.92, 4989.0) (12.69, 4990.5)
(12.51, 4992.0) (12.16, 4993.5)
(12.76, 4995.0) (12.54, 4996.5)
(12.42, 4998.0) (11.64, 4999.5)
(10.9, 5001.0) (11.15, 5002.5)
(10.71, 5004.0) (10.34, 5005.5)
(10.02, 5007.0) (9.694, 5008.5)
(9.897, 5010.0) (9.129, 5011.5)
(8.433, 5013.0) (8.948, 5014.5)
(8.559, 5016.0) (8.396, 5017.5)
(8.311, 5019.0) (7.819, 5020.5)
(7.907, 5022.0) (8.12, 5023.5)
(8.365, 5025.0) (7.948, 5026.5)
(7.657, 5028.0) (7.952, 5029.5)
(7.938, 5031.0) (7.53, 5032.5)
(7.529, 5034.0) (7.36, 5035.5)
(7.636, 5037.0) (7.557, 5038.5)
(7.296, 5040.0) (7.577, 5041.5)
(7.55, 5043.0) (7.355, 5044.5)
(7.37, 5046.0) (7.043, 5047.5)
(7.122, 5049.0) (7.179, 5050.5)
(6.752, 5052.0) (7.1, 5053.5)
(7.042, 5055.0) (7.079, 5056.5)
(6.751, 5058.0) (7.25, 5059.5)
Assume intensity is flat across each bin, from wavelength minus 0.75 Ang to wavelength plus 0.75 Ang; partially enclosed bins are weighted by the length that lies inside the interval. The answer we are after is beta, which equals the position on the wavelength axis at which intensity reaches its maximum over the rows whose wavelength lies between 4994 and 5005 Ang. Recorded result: 4995.0 Ang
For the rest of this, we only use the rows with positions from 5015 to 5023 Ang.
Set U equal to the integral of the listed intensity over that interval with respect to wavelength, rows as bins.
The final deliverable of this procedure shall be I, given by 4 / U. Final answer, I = 0.061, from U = 66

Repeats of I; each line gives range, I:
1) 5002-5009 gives 0.055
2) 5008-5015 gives 0.062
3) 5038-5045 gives 0.077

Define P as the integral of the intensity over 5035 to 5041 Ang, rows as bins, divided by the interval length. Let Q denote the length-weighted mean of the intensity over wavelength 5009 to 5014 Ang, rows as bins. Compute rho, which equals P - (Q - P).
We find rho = 6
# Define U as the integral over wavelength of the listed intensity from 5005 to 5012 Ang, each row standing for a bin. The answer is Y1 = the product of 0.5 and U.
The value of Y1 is 34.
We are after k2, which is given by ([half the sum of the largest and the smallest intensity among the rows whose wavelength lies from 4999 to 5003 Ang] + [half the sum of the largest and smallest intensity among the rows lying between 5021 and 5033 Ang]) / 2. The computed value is 9.6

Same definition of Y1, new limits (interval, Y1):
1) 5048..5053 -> 18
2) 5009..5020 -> 48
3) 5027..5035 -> 31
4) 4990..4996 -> 38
